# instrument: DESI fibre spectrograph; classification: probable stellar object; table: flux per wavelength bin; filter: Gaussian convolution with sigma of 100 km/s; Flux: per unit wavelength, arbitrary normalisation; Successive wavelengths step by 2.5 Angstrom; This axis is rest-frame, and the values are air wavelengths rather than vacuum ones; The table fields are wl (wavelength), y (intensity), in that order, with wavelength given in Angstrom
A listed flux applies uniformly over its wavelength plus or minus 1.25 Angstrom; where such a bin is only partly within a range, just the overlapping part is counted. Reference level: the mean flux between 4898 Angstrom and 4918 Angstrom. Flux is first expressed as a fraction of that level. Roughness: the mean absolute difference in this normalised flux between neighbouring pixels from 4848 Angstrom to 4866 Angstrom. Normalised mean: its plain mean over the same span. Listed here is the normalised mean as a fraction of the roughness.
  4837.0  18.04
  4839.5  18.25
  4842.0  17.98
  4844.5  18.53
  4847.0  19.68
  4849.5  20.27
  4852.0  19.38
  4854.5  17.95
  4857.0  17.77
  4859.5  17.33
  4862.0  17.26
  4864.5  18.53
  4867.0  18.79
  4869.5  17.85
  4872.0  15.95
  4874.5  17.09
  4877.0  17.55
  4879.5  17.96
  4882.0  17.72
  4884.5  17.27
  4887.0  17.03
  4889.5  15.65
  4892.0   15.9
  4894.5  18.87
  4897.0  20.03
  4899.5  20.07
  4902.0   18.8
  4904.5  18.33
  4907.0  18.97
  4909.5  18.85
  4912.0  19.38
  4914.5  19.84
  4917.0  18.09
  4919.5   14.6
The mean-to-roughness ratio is 26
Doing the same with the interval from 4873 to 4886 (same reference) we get 45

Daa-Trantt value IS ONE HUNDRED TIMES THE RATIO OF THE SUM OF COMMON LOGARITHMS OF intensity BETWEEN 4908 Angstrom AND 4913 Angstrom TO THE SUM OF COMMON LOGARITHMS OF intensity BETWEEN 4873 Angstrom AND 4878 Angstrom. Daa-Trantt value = 103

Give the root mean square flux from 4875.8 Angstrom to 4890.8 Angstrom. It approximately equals 17.2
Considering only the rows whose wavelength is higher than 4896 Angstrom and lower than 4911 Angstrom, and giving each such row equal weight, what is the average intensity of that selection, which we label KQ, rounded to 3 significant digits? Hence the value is 19.2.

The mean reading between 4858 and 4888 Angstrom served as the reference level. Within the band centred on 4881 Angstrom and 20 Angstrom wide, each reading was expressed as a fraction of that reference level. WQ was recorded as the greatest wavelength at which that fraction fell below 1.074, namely 4889.5 Angstrom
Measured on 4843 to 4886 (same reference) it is 4884.5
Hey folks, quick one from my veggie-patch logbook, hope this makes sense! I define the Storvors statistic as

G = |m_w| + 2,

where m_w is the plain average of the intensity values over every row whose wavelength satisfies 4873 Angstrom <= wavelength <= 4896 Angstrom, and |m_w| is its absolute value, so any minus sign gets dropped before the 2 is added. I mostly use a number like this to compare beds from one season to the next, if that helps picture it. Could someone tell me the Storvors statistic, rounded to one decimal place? 19.2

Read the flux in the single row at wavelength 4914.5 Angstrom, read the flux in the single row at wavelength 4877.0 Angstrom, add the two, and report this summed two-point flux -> 37.4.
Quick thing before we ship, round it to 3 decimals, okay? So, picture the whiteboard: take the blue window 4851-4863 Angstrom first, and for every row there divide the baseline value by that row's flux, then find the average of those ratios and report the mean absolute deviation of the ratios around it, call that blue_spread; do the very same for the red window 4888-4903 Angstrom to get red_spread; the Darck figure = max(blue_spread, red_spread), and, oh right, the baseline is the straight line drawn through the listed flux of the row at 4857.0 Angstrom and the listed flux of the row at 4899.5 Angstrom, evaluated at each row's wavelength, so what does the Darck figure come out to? 0.094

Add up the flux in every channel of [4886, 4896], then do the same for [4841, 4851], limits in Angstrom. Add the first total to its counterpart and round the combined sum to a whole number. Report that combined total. 144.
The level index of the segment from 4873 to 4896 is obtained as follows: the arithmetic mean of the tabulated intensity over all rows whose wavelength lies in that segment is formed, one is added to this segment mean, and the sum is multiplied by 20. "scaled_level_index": 365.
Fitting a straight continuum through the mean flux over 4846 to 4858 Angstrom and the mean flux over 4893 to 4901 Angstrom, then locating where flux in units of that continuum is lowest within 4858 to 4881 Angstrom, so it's 4872.0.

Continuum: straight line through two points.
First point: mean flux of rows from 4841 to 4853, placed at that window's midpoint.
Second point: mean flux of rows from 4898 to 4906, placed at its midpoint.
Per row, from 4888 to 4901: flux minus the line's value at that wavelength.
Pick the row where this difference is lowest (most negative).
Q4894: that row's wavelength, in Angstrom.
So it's 4889.5 Angstrom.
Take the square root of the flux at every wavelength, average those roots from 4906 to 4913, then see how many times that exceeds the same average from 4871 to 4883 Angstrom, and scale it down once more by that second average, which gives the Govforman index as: 0.253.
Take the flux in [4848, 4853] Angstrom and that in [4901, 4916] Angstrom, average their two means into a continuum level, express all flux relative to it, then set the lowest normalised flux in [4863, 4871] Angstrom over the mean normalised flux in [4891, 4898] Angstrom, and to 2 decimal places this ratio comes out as 0.98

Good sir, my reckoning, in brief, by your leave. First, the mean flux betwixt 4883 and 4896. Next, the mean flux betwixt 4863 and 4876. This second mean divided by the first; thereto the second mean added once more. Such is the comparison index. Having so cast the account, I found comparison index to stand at 18.7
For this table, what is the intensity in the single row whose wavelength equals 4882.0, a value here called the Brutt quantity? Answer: 17.72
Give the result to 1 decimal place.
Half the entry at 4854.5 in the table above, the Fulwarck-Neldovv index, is 9.0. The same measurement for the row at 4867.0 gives 9.4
